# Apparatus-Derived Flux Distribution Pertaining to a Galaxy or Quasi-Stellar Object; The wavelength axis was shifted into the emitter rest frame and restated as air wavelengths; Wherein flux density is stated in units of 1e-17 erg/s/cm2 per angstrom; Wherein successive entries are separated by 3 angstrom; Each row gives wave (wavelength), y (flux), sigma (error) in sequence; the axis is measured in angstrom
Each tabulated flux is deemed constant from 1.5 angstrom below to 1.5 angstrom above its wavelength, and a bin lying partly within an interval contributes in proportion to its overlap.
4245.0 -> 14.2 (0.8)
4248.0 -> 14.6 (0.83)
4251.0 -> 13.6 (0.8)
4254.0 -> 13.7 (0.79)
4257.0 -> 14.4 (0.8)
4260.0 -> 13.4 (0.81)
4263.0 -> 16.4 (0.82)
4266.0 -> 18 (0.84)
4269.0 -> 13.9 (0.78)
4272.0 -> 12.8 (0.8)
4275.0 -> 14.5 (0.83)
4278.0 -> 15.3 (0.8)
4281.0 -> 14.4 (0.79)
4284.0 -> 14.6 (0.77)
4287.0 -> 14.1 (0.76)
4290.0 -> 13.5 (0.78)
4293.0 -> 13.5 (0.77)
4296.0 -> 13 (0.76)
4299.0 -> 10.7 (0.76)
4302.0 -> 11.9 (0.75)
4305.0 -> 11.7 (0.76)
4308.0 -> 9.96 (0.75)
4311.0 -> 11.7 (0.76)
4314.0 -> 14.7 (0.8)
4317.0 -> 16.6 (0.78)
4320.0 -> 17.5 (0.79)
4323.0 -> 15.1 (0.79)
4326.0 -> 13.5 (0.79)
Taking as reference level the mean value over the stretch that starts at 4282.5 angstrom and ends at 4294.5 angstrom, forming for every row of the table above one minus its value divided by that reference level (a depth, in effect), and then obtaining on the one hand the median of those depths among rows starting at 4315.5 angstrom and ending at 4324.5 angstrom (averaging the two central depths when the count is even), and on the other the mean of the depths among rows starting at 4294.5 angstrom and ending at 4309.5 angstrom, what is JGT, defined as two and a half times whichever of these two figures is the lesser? -0.5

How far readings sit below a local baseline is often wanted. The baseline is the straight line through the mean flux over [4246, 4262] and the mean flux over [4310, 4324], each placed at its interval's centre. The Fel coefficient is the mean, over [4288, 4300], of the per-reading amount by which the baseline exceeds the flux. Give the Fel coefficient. 2.0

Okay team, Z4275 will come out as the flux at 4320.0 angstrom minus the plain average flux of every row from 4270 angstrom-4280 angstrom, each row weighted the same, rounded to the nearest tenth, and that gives 3.3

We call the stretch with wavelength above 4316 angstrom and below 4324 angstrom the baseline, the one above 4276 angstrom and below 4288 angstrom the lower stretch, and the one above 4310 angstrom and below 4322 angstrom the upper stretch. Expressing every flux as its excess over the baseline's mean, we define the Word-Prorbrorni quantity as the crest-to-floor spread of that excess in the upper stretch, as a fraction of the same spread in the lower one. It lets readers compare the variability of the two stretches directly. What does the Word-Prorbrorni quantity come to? 4.8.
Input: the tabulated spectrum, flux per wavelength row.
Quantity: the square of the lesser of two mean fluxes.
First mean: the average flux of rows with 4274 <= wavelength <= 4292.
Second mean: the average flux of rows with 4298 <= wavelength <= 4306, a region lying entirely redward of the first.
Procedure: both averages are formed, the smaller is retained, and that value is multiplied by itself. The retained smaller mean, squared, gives 131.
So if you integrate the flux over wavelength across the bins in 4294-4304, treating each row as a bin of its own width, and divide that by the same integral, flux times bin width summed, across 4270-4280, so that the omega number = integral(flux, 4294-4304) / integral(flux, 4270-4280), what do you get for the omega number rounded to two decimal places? 0.84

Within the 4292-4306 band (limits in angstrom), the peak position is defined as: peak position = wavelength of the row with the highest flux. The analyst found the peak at 4293.0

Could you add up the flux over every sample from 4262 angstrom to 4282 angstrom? 105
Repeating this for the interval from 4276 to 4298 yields 98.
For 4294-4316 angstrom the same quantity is 84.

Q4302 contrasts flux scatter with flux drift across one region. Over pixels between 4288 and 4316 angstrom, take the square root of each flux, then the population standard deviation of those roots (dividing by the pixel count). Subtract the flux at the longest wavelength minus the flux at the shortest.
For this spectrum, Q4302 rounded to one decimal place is -1.0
